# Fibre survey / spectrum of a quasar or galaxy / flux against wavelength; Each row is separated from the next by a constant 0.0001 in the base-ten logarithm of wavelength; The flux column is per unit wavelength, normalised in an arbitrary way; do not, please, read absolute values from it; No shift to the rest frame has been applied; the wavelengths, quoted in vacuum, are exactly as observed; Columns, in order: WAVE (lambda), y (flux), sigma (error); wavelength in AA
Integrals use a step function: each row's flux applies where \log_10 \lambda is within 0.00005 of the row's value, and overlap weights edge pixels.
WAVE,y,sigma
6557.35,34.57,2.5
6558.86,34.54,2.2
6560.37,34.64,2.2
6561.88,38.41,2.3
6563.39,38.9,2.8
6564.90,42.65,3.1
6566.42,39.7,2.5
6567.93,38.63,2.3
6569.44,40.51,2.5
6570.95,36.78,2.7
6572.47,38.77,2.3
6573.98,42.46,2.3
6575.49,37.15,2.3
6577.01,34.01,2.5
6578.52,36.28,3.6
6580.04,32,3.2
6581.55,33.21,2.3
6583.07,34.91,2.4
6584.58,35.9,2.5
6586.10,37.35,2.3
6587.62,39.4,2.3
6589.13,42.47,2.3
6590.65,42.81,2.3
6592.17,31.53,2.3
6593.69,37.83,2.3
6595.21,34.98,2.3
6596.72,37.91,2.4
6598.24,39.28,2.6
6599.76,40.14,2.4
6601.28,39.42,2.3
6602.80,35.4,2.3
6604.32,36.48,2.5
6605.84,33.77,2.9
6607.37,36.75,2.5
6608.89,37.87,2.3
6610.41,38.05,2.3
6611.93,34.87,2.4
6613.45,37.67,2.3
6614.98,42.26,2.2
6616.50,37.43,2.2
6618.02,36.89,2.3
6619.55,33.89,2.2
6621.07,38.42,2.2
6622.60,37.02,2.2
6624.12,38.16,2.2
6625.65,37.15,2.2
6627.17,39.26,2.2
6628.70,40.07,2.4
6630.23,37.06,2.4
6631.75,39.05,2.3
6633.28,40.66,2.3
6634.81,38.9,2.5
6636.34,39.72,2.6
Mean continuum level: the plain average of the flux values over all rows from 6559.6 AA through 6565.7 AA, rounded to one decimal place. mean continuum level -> 38.6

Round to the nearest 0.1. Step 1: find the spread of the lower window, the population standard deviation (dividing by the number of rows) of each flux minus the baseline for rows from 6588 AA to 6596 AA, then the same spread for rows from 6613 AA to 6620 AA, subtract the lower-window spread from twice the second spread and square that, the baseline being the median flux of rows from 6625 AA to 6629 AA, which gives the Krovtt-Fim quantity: 1.1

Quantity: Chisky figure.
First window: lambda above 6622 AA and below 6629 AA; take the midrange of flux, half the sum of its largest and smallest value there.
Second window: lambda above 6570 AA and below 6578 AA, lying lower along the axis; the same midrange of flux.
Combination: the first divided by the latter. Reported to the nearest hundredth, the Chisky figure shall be 1.01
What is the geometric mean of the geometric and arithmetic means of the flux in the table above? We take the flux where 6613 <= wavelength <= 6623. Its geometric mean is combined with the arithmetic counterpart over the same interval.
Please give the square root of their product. 37.6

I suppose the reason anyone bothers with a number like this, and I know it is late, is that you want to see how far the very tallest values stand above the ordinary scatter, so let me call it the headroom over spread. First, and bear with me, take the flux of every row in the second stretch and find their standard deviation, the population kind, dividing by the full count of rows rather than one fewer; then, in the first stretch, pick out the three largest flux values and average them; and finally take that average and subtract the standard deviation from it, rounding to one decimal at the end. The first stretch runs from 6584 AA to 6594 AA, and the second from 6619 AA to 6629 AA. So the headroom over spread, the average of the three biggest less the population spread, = 39.7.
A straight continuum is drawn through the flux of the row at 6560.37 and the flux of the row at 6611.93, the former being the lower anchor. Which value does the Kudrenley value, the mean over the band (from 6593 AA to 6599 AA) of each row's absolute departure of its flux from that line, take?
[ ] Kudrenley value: 2.7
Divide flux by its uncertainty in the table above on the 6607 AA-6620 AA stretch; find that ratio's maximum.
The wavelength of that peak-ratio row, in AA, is 6614.98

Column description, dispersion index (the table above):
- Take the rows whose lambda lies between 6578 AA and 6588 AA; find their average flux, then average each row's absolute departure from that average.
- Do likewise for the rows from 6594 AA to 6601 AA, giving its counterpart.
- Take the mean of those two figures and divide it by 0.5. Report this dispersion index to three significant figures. 3.52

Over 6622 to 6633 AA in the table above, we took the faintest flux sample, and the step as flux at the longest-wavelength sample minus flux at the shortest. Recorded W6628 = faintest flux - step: 35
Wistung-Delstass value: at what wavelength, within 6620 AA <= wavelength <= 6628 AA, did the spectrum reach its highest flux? 6627.17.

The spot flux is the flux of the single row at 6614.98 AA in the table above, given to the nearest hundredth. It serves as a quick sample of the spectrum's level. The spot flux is 42.26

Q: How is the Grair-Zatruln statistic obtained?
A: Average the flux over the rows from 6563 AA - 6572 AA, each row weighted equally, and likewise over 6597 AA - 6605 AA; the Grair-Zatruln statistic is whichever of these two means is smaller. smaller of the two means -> 38.1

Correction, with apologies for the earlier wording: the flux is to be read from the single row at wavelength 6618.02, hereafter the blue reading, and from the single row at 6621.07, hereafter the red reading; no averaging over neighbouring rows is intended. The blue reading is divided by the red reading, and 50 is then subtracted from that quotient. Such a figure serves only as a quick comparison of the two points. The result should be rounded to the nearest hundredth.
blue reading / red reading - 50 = -49.04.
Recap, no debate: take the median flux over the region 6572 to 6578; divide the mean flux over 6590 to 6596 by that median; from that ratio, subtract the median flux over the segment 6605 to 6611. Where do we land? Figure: -36.3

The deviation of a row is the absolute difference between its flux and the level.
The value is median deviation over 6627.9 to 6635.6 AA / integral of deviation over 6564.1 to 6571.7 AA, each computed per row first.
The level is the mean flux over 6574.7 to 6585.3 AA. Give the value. 0.12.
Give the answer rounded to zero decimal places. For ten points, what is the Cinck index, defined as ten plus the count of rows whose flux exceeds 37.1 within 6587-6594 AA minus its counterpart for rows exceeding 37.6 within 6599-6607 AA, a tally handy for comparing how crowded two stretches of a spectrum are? 12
